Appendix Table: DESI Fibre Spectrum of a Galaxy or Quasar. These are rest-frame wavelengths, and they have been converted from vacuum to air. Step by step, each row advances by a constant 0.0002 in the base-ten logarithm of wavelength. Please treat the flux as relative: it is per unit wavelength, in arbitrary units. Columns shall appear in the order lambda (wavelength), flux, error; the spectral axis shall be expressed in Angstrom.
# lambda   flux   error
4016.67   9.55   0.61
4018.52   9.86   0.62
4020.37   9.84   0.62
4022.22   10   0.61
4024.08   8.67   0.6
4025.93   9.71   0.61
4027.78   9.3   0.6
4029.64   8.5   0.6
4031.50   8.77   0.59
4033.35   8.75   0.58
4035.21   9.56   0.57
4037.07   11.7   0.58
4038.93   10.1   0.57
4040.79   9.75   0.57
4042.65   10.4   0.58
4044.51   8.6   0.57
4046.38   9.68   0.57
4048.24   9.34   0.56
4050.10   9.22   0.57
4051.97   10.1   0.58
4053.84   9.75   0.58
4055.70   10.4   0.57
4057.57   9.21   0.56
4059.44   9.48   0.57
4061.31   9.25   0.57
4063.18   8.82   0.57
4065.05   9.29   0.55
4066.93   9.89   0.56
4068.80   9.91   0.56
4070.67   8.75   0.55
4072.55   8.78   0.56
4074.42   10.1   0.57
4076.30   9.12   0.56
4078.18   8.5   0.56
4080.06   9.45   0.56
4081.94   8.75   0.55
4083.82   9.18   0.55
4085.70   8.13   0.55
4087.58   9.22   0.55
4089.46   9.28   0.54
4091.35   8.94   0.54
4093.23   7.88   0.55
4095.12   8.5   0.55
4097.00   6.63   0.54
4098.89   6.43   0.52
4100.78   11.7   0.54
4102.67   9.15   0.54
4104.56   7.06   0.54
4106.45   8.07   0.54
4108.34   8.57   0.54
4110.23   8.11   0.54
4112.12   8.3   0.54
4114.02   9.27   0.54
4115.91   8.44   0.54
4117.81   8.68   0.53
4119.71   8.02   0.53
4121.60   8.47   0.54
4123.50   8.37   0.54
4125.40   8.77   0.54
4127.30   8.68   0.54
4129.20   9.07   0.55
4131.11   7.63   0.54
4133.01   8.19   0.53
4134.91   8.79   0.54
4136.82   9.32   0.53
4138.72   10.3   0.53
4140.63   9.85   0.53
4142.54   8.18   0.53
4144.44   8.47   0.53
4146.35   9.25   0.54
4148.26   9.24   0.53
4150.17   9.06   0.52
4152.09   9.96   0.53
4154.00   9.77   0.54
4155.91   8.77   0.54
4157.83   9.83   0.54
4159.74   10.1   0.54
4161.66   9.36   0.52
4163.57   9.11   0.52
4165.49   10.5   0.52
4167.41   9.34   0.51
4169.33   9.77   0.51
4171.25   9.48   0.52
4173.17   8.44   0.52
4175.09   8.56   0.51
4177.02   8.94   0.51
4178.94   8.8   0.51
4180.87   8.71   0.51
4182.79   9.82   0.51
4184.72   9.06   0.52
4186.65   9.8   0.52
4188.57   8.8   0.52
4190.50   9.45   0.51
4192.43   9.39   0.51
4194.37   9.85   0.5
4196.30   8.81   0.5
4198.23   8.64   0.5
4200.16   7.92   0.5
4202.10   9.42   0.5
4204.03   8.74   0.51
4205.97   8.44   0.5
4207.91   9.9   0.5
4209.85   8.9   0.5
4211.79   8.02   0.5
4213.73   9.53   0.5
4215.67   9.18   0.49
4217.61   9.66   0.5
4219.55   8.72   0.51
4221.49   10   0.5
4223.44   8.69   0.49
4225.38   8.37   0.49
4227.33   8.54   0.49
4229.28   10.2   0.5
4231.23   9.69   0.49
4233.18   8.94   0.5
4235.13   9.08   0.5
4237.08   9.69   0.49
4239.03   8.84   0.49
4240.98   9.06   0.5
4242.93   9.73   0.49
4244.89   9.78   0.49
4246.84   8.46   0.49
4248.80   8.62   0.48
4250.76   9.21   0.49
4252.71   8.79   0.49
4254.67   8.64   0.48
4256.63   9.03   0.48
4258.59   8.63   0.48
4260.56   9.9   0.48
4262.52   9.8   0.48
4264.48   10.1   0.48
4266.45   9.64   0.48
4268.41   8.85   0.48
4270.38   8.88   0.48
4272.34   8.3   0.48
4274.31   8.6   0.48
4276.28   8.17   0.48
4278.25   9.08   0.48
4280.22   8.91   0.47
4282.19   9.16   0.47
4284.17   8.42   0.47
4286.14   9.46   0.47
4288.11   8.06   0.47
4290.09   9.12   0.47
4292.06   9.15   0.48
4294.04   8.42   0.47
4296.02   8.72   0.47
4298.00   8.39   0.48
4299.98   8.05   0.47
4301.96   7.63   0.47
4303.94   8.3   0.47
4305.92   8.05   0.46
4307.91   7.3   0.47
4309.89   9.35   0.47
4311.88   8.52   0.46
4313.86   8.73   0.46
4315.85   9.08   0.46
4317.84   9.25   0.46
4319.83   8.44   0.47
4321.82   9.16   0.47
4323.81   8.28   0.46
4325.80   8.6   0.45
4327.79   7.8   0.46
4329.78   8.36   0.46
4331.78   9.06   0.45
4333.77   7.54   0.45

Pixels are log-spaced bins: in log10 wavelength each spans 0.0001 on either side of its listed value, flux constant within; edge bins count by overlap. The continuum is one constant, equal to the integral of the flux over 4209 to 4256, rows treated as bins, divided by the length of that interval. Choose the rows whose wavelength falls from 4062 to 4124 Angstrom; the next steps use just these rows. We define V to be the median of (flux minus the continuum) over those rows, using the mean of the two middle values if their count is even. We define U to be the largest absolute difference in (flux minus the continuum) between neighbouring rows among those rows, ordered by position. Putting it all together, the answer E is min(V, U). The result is -0.35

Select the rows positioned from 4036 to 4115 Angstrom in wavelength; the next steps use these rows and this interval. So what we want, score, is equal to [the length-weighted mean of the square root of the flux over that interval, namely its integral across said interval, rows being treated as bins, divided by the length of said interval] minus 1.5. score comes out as 1.51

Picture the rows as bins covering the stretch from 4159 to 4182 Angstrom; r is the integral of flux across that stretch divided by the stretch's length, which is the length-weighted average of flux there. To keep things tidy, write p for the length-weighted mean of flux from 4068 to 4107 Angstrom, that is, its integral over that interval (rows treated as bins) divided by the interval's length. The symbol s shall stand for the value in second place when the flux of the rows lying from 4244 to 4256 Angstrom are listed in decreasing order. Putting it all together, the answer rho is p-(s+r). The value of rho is -9.7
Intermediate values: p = 8.7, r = 9.26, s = 9.21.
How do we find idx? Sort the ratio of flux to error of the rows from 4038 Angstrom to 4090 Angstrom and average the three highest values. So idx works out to 18.0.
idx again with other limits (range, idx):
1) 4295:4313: 19.0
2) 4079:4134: 18.7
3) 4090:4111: 18.4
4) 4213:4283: 20.7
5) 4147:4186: 19.5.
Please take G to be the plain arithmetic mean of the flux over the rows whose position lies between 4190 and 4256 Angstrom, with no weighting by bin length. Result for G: 9.1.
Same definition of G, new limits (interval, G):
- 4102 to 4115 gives 8.4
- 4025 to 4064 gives 9.5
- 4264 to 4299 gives 8.9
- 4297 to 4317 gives 8.3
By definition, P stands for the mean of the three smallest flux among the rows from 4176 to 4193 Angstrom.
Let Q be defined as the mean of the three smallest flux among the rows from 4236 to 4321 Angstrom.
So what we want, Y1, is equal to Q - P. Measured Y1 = -1.11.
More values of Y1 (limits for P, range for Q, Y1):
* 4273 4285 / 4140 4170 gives 0.08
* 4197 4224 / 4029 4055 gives 0.49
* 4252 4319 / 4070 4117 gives -0.95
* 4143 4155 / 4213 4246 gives -0.39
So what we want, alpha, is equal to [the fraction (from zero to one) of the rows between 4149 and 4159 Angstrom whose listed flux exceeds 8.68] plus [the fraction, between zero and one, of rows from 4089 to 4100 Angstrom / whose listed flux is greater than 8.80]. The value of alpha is 1.3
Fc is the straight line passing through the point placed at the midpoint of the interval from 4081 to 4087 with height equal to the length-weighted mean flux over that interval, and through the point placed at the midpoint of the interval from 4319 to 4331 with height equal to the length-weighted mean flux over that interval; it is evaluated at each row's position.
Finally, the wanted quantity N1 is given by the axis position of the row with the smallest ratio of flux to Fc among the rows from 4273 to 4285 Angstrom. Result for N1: 4276.28 Angstrom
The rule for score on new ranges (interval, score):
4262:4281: 1.50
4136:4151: 1.53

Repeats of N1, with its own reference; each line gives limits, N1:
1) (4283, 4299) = 4288.11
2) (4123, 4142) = 4131.11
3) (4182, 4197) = 4188.57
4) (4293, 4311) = 4307.91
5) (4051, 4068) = 4063.18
